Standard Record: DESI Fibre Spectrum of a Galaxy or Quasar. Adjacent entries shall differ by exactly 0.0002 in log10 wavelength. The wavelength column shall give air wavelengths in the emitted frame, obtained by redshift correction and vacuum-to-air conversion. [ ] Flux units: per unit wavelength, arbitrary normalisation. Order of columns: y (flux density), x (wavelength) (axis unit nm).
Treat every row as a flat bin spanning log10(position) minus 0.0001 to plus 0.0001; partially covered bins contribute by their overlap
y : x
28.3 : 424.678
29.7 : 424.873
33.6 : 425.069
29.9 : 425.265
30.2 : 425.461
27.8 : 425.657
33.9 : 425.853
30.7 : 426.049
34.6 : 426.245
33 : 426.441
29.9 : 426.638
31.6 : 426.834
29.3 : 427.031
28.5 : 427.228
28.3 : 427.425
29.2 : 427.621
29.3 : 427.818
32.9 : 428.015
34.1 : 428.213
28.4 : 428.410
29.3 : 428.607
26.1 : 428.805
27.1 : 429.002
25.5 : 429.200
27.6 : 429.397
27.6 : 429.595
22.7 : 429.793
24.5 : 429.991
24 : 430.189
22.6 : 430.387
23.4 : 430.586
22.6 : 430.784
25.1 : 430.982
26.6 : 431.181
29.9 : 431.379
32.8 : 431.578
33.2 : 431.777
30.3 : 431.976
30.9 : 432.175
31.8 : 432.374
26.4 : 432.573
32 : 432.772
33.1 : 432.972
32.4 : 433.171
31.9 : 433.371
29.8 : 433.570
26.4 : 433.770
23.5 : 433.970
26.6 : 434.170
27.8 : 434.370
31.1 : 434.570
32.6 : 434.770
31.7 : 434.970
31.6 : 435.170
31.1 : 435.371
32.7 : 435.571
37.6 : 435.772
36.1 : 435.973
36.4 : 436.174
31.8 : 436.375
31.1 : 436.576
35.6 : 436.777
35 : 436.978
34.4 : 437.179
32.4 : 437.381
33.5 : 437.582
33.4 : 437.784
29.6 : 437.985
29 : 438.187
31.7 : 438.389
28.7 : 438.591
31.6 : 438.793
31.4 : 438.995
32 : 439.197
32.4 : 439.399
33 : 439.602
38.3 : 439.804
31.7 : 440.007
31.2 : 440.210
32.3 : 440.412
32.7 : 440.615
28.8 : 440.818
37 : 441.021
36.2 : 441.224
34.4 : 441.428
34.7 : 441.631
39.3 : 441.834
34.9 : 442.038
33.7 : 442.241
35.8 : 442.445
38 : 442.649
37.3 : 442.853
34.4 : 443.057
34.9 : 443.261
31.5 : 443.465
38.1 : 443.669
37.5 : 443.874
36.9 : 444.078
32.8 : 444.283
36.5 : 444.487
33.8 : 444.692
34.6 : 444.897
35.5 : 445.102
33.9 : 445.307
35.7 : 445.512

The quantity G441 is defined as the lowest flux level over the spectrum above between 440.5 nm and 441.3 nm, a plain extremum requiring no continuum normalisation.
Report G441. 28.8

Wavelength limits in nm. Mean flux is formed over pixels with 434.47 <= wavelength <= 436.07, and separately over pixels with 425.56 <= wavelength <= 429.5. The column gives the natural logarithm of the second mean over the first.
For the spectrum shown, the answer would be -0.102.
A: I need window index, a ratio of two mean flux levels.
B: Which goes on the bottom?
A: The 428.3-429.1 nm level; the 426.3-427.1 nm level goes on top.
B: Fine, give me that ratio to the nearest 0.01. 1.12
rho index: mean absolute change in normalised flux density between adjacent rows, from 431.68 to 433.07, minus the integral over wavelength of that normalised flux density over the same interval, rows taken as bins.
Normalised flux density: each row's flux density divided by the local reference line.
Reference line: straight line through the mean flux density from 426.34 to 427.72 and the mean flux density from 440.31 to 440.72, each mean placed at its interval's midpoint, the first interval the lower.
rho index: -1.31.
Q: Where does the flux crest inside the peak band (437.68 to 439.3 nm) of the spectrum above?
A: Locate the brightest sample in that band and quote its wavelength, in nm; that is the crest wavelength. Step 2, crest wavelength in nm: 437.784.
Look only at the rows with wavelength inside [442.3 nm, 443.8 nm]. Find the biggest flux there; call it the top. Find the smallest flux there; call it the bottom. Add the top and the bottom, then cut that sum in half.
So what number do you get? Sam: 34.8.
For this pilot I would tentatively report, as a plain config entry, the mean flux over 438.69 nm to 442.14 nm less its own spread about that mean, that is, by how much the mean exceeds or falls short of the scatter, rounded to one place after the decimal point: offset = 30.9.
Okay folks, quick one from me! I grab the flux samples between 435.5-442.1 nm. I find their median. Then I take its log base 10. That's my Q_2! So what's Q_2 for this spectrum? 1.51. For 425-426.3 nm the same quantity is 1.49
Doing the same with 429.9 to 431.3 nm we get 1.38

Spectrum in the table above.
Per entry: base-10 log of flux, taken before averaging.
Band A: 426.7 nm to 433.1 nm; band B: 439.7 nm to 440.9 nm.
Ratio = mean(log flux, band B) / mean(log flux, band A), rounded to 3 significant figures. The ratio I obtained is 1.04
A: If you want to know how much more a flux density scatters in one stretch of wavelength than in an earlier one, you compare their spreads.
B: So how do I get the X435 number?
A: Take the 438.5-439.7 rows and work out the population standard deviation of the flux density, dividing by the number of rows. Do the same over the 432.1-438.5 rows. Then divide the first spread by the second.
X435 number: 0.44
